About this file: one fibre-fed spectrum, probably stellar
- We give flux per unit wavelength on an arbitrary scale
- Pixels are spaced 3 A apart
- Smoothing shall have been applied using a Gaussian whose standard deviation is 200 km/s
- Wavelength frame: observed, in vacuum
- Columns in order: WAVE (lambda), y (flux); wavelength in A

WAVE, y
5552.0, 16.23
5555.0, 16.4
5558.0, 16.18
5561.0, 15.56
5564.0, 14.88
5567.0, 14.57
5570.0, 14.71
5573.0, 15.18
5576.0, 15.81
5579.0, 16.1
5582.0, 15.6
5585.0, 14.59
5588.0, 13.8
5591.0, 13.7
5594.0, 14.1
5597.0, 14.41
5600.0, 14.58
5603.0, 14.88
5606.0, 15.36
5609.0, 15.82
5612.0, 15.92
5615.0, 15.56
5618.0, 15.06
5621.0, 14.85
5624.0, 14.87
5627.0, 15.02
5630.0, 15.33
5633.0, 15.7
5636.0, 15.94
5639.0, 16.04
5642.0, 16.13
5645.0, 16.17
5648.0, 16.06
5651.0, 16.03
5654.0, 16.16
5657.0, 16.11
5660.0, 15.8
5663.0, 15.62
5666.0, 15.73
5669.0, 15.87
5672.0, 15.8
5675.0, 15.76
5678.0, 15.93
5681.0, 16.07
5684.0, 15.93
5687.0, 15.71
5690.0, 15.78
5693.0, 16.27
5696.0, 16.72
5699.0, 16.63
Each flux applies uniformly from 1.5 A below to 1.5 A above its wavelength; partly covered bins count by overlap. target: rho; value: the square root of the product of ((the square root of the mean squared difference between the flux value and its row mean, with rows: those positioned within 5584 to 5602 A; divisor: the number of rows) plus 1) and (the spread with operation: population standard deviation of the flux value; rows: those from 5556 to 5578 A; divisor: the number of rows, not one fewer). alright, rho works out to 0.9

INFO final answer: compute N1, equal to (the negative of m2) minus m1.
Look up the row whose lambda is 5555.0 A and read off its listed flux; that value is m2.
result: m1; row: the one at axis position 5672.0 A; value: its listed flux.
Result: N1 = -32.2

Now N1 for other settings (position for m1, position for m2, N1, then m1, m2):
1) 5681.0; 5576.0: -31.9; 16.07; 15.81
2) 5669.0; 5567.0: -30.4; 15.87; 14.57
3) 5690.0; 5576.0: -31.6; 15.78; 15.81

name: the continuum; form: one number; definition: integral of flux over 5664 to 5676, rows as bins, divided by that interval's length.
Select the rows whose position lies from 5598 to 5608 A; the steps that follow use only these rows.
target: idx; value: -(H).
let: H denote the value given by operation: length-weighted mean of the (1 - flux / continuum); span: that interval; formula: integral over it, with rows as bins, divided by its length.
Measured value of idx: -0.05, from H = 0.05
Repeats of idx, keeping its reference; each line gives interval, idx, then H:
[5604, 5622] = -0.02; 0.02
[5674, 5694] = 0.01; -0.01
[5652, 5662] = 0.01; -0.01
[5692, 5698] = 0.05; -0.05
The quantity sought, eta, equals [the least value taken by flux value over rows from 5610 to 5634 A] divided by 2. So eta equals 7.4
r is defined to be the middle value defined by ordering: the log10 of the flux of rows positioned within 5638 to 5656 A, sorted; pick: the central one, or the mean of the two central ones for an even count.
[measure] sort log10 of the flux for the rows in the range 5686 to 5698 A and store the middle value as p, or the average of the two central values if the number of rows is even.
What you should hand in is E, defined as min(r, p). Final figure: 1.20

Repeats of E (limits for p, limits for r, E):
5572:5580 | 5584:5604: 1.16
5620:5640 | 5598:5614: 1.19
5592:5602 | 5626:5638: 1.16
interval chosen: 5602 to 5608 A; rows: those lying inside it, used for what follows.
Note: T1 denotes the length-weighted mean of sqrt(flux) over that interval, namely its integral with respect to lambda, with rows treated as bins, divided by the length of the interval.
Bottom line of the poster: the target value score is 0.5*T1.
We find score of 1.95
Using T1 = 3.90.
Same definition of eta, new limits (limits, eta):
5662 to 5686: 7.8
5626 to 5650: 7.5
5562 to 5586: 7.3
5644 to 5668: 7.8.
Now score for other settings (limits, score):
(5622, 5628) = 1.93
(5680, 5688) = 1.99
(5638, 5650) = 2.01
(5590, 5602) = 1.89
